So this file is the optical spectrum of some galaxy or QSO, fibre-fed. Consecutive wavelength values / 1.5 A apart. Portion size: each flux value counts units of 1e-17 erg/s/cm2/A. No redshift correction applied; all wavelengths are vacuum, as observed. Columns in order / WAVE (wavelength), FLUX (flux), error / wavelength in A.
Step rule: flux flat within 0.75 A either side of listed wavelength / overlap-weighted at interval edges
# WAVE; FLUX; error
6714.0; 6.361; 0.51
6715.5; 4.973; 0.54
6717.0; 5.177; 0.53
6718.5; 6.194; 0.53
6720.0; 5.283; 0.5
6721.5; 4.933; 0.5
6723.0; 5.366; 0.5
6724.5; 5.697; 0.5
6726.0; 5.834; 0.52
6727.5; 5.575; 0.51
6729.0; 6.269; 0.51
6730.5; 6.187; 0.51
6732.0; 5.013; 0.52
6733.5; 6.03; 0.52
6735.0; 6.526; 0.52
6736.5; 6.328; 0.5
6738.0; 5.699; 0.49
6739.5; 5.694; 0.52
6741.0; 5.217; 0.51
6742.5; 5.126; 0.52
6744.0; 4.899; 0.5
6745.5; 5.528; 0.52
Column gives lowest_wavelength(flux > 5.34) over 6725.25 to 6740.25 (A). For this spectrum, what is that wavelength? 6726.0 A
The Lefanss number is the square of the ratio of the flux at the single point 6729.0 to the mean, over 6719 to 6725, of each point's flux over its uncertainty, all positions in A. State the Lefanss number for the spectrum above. 0.35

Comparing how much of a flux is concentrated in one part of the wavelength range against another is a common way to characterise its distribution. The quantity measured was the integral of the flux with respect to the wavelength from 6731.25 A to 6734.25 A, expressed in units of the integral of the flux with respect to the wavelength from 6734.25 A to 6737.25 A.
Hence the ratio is 0.86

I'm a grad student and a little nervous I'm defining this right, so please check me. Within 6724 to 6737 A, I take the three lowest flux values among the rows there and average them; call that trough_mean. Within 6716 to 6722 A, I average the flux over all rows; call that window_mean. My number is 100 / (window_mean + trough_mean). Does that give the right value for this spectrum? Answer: 9.24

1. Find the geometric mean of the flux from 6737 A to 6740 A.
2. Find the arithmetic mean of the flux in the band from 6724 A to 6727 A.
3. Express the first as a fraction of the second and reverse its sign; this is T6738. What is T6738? -0.99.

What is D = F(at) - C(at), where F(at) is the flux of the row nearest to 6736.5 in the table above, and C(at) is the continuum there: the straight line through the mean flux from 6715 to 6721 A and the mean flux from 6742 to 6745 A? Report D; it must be 1.2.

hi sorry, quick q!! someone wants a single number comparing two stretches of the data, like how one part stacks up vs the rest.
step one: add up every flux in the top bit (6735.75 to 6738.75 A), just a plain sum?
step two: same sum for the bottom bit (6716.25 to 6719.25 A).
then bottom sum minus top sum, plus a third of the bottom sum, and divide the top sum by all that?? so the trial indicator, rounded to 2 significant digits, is 3.8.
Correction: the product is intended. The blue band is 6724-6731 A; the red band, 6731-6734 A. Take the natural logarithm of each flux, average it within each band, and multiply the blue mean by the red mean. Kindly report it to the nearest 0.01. 3.03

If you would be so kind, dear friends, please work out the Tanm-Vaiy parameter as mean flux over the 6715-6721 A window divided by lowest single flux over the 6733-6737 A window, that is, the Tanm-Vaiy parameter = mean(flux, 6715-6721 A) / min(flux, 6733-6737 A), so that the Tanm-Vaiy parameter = 0.90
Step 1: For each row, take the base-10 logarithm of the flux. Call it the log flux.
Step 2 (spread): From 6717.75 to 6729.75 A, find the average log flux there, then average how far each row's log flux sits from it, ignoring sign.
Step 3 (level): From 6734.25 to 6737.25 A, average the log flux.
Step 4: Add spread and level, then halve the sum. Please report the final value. 0.418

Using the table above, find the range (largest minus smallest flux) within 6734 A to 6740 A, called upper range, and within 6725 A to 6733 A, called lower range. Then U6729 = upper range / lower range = 0.7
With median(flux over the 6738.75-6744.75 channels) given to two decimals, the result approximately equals 5.17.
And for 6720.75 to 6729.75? 5.64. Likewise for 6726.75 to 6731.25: 6.19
